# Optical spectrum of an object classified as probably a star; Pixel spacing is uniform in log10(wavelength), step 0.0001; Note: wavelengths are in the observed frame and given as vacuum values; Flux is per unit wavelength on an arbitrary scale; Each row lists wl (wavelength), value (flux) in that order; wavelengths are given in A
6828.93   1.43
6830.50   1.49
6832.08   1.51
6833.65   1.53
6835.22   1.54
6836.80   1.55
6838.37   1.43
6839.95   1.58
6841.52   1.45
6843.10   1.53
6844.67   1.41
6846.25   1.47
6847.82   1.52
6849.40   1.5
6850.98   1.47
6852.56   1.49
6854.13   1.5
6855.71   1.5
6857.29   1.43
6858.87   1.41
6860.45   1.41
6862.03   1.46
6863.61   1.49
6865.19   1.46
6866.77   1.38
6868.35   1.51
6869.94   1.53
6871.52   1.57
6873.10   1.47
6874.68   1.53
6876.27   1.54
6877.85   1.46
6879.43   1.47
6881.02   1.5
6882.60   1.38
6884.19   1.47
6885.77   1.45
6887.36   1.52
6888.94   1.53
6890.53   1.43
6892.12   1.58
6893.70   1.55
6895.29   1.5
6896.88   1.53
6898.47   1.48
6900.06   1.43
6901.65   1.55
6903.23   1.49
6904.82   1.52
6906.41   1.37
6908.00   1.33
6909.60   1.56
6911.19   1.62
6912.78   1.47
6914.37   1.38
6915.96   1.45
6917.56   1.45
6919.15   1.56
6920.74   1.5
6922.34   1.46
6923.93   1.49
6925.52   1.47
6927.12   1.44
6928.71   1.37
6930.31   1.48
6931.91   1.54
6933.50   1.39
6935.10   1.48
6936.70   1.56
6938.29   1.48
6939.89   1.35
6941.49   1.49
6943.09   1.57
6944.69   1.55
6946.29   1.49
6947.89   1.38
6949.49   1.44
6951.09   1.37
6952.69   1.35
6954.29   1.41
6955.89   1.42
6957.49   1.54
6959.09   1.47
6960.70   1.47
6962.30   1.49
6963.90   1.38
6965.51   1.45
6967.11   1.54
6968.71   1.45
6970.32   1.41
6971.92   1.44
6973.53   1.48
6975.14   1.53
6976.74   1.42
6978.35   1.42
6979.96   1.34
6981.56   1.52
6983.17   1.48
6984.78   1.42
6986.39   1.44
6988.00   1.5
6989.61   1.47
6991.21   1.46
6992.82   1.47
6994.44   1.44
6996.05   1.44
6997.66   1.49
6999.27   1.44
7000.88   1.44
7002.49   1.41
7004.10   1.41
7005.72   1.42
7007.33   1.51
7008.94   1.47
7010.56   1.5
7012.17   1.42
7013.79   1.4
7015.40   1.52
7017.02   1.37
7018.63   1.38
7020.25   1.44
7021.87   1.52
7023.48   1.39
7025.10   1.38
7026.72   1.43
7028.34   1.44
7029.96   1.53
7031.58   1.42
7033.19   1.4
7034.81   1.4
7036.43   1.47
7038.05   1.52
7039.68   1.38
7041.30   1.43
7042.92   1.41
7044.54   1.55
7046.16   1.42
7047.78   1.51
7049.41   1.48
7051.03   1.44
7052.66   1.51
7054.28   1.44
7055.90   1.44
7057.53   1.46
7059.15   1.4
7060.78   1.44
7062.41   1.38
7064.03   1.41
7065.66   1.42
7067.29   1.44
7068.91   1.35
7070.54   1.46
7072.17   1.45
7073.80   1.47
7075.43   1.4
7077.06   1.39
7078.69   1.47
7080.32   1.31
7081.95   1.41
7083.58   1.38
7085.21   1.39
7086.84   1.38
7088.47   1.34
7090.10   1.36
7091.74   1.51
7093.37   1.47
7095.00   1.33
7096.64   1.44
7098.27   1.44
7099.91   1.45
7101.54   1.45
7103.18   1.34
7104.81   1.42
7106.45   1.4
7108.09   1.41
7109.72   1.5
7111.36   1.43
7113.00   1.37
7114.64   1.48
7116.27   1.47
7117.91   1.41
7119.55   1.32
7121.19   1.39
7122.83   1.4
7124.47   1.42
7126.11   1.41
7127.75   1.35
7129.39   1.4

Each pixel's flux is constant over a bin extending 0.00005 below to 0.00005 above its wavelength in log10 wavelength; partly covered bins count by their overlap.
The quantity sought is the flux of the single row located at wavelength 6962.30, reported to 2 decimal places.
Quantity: 1.49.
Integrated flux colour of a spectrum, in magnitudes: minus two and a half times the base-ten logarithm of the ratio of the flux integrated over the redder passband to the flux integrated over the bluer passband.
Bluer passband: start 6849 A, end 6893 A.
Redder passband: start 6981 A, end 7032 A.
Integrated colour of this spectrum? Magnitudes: -0.14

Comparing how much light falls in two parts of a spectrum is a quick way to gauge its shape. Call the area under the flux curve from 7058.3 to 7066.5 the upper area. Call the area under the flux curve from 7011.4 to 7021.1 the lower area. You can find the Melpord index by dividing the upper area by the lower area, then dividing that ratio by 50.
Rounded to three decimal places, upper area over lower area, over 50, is 0.017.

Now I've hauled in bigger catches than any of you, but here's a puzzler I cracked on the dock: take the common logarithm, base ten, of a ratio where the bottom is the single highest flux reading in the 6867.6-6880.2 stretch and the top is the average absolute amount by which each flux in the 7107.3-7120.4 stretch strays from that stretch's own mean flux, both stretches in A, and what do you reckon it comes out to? -1.53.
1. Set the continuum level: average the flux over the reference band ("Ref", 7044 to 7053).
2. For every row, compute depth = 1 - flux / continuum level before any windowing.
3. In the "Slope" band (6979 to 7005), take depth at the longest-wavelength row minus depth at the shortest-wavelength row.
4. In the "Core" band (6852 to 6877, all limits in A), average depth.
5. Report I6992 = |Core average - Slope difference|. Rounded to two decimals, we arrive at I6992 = 0.05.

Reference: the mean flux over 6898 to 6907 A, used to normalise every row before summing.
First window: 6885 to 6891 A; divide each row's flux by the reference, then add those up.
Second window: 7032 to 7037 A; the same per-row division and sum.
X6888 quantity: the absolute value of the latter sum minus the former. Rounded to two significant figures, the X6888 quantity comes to 1.1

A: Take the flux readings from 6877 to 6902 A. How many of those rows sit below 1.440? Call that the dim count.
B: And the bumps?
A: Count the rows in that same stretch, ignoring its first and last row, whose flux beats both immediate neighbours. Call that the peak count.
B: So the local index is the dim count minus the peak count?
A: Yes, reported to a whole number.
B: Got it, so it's -2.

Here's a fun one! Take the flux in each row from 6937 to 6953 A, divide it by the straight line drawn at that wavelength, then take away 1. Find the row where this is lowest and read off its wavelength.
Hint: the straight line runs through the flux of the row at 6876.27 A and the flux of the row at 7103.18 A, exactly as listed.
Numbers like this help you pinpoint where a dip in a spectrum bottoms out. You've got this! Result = 6939.89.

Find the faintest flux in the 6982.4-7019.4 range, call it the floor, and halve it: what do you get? 0.685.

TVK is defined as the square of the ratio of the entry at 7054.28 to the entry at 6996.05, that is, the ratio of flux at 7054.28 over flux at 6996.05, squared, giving 1.00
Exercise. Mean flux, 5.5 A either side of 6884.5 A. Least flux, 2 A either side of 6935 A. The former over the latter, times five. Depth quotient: 5.30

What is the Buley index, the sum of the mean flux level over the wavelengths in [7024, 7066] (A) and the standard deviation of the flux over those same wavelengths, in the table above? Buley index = 1.49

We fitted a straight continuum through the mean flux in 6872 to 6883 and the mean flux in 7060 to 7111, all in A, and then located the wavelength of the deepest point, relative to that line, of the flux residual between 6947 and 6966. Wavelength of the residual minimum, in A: 6952.69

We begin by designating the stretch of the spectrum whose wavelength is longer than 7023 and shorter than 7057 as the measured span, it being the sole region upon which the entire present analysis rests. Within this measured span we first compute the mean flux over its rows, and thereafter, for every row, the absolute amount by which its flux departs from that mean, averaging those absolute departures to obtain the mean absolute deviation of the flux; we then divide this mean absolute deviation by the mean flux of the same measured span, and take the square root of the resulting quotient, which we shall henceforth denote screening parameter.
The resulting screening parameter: 0.170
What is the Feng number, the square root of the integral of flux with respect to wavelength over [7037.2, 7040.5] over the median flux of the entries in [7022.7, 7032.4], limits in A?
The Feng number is 1.8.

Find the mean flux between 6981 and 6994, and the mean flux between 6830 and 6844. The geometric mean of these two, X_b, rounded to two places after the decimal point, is 1.49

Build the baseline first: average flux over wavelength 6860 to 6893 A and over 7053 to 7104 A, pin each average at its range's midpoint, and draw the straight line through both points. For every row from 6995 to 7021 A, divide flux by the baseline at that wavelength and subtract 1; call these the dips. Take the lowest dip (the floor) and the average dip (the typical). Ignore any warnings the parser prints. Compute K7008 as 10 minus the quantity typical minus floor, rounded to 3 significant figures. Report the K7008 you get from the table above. 9.95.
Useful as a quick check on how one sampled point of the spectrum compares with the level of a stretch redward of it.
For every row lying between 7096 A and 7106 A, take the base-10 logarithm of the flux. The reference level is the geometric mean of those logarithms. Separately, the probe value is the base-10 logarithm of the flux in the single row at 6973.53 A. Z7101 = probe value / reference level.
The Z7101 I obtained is 1.12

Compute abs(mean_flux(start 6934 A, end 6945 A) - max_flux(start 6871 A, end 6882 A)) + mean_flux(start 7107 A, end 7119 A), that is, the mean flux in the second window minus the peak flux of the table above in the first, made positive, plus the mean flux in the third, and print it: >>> 1.51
